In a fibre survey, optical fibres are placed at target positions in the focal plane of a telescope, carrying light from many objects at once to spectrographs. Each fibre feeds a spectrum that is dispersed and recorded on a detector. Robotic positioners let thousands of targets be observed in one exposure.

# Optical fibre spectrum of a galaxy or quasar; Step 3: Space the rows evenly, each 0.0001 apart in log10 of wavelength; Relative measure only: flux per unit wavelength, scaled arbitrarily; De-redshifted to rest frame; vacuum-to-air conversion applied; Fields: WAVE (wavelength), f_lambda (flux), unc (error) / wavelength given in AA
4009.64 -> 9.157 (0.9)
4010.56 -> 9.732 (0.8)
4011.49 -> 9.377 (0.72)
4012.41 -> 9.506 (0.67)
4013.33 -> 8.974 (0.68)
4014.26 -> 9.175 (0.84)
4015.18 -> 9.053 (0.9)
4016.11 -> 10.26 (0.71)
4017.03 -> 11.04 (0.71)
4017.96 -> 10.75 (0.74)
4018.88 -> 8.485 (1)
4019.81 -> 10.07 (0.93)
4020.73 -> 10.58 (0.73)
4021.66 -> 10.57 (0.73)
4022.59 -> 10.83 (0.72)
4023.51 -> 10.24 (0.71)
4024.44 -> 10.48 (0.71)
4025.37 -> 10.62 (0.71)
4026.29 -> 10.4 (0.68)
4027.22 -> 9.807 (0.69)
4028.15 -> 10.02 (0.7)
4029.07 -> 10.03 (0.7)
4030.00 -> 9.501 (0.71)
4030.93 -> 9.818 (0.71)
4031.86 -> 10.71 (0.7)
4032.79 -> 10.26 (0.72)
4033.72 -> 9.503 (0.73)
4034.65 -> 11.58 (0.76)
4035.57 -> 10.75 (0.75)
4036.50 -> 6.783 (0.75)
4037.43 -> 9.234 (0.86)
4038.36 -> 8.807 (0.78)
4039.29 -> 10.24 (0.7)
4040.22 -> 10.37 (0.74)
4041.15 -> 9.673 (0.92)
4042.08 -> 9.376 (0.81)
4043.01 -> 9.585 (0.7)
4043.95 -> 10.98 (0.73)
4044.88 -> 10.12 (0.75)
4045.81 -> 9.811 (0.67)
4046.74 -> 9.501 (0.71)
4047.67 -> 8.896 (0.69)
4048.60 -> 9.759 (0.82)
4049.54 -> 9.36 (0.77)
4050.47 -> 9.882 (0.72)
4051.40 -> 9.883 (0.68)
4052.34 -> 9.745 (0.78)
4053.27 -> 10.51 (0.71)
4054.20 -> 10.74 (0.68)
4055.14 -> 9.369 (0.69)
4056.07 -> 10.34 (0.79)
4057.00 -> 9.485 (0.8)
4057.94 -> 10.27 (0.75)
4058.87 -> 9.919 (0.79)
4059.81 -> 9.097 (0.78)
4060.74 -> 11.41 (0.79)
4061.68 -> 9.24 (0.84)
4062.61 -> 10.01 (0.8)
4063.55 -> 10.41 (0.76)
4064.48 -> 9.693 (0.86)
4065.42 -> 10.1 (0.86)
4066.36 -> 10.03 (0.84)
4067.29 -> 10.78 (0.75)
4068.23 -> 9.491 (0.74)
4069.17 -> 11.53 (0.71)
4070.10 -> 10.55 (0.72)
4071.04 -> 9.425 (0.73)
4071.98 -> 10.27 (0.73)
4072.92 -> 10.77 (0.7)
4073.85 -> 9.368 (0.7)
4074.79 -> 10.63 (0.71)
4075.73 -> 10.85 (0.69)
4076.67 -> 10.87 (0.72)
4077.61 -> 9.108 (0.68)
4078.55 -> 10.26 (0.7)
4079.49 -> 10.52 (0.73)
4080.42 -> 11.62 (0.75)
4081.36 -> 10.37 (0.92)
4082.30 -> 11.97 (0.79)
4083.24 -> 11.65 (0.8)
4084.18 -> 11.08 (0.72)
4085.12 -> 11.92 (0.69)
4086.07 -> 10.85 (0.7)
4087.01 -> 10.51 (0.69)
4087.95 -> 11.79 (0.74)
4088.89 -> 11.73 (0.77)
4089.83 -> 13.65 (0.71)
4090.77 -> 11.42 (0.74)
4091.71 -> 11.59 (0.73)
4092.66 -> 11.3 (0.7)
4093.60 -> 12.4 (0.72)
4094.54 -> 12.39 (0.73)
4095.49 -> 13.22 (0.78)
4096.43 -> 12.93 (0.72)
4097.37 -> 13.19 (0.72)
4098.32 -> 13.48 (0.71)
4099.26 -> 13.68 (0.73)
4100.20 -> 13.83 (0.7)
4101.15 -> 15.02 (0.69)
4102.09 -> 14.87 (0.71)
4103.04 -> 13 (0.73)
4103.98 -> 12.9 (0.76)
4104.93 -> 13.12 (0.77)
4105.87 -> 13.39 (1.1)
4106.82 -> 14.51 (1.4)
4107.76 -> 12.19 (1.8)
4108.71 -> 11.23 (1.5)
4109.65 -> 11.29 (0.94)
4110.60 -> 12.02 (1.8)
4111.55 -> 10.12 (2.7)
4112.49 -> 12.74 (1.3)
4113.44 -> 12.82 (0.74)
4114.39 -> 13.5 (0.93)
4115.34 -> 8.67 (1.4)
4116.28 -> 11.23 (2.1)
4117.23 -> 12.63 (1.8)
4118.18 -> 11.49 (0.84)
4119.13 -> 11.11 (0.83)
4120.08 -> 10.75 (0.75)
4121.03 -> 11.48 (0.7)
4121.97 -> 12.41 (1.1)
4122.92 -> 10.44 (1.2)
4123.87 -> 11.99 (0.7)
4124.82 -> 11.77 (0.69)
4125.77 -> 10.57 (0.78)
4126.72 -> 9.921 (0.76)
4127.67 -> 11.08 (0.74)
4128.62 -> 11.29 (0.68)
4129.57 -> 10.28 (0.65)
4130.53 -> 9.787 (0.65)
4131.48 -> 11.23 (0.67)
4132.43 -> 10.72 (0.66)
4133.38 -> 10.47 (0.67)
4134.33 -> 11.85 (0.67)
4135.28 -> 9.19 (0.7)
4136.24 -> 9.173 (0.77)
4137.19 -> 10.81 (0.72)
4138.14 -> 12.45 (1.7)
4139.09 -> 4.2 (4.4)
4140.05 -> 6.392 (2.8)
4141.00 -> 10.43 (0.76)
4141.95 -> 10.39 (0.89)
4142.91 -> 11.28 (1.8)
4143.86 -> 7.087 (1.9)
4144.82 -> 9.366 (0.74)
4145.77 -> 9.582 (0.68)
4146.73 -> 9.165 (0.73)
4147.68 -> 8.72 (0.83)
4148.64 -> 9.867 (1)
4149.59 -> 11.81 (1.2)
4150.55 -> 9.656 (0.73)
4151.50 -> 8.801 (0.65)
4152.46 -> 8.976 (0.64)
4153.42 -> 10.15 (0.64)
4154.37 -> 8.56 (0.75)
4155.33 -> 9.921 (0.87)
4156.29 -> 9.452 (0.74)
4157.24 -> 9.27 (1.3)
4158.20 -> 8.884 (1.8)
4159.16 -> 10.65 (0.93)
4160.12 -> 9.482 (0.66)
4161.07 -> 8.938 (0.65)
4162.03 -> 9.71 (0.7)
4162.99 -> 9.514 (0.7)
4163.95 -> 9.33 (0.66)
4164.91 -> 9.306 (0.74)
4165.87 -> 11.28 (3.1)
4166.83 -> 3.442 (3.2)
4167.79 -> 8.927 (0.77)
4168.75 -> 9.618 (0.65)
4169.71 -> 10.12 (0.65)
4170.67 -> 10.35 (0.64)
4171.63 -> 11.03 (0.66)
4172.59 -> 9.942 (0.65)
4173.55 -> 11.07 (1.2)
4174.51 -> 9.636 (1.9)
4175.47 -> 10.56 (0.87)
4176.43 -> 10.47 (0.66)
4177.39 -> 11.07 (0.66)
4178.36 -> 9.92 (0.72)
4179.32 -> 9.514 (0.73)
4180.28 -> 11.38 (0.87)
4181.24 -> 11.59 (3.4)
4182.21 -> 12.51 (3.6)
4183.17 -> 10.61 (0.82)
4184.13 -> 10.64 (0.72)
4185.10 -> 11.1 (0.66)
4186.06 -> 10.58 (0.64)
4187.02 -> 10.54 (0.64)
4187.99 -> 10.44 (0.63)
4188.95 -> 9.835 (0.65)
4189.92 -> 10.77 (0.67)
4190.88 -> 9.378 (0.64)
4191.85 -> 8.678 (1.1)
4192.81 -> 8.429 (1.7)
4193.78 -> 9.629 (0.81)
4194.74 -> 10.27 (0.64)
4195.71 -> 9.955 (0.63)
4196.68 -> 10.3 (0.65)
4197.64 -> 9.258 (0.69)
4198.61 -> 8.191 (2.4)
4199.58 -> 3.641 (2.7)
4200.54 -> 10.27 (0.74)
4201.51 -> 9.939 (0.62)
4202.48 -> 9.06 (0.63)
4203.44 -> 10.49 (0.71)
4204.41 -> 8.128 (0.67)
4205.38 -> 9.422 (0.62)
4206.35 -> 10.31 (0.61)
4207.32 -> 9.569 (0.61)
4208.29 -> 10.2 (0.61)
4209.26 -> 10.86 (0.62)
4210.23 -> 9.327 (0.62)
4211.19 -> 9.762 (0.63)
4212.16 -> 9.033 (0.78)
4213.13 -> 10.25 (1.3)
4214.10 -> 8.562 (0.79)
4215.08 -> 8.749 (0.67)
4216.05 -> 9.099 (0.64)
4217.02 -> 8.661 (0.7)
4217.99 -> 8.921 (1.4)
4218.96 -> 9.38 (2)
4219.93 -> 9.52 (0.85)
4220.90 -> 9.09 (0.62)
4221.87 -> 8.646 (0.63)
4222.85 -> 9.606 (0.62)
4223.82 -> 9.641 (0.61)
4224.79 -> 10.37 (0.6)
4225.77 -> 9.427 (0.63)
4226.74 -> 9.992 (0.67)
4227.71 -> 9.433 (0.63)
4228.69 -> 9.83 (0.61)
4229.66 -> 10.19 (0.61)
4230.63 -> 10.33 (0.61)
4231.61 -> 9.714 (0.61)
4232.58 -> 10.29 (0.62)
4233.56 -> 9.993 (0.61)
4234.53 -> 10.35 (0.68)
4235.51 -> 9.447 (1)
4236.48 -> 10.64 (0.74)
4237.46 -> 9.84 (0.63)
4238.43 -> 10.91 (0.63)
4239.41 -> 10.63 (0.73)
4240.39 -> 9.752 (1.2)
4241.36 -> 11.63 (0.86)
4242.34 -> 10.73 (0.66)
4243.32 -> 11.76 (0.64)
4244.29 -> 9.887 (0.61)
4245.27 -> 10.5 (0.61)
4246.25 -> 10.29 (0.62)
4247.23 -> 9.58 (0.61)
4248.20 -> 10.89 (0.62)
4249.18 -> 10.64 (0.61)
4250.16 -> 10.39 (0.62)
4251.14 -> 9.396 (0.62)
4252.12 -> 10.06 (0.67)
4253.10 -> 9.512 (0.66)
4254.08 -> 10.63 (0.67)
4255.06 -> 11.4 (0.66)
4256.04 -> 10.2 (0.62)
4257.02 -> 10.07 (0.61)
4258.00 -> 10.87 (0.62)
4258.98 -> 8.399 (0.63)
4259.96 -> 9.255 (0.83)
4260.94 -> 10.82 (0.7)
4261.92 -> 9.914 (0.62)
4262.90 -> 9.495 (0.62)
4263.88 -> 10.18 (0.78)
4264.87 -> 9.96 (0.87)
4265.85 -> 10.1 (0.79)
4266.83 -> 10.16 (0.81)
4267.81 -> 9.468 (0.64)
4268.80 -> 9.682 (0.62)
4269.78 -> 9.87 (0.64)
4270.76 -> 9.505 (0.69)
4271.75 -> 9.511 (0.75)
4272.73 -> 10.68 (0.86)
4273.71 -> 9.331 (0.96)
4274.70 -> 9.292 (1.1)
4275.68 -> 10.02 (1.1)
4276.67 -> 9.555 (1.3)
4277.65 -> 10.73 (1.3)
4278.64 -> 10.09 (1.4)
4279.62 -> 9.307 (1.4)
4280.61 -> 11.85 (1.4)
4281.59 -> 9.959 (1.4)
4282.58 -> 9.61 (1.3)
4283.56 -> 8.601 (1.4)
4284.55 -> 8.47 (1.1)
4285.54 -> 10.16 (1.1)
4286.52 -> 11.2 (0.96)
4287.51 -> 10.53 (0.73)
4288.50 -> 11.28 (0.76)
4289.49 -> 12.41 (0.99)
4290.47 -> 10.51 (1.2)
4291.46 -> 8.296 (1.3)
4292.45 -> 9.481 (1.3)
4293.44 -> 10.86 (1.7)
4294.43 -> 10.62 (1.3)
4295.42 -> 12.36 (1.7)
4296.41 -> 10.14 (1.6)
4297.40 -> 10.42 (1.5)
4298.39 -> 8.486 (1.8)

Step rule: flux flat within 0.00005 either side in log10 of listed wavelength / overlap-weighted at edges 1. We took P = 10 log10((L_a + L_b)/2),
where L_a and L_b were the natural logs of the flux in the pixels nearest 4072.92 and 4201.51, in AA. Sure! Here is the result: 3.69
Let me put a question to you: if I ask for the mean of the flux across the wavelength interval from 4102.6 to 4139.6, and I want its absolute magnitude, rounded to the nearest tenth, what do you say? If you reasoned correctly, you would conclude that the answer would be 11.3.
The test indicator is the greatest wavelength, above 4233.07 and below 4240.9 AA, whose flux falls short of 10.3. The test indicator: 4240.39 AA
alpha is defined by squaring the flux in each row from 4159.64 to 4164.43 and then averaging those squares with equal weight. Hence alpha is 88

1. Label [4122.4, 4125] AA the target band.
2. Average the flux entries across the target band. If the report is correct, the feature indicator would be 11.4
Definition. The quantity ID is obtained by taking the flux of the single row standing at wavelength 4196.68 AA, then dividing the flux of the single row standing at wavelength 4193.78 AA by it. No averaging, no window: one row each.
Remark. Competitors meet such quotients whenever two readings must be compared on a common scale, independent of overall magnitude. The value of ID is 0.93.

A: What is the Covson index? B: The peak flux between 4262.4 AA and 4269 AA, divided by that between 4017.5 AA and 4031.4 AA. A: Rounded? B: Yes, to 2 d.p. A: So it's 0.94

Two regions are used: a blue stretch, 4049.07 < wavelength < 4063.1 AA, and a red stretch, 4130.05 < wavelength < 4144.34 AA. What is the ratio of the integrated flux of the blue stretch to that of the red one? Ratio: 1.01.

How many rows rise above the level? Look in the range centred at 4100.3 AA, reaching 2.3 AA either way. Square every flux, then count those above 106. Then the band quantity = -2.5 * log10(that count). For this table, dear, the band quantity -1.7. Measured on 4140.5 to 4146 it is -1.2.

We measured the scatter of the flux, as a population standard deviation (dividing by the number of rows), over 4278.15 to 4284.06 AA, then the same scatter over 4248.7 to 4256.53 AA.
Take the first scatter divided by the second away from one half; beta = -1.1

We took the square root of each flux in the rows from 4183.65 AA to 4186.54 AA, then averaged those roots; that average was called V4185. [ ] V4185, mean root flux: 3.28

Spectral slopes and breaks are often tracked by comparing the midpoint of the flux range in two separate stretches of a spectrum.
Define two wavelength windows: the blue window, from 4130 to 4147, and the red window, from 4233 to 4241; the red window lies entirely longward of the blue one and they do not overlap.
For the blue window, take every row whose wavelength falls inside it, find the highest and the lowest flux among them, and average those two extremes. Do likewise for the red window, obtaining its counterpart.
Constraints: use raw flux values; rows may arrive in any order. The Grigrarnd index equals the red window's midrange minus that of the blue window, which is 1.9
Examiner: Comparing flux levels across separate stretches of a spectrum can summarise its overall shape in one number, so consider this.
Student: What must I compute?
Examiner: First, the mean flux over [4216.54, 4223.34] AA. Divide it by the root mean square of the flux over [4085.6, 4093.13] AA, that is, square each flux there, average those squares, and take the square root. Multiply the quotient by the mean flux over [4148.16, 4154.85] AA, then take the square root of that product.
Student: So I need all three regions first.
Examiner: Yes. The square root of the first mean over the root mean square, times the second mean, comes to 2.76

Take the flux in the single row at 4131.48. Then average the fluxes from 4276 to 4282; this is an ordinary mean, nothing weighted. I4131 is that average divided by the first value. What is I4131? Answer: 0.91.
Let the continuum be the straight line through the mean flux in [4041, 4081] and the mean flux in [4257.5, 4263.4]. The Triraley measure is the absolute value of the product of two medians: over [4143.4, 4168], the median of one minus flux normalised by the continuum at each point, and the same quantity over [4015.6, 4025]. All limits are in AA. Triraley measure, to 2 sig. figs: 0.0023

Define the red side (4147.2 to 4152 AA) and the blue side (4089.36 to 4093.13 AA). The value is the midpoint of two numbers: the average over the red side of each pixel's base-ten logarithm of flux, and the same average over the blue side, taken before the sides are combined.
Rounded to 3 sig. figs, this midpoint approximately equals 1.03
